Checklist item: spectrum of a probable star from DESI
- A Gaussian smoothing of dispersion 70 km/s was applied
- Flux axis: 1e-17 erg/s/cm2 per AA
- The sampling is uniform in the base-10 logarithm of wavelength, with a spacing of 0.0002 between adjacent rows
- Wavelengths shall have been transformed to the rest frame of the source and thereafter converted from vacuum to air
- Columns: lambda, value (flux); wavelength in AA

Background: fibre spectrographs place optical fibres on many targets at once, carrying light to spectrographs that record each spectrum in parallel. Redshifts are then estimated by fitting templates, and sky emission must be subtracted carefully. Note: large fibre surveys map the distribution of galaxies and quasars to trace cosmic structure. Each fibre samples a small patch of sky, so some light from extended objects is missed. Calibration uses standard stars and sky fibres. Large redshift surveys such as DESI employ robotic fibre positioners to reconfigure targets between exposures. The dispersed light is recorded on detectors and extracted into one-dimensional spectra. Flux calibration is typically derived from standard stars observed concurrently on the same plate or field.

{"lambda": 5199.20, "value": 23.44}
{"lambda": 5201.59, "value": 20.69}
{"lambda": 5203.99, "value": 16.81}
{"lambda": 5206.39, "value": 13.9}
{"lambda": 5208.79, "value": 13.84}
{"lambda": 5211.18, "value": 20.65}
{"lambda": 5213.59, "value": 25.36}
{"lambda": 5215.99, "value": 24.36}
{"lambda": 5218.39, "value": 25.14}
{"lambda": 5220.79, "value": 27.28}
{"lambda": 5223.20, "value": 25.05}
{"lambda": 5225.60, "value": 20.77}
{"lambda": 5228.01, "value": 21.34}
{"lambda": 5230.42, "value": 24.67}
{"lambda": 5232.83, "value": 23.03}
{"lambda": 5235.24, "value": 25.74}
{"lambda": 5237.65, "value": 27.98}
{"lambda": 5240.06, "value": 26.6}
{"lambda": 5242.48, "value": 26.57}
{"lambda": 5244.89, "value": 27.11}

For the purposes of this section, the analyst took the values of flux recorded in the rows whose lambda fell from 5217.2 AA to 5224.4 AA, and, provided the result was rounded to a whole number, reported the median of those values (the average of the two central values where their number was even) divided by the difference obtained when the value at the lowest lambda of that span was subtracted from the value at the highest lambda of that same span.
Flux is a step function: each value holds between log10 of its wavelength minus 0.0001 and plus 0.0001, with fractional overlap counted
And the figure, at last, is -279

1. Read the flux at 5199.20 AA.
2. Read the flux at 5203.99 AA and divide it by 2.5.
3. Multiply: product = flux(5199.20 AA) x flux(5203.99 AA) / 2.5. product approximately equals 158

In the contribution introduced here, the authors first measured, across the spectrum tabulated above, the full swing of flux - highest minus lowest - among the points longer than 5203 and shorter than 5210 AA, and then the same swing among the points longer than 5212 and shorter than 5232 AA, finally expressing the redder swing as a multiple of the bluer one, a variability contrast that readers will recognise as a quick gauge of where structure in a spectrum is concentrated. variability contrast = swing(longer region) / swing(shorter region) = 2.2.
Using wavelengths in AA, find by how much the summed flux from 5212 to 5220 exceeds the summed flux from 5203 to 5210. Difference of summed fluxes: 30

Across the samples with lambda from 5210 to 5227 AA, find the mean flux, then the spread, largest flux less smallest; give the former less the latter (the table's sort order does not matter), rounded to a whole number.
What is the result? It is 17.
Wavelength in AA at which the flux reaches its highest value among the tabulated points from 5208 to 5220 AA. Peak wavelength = 5213.59 AA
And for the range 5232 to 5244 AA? 5237.65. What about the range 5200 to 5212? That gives 5201.59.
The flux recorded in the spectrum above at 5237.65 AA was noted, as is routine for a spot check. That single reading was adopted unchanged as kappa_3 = 27.98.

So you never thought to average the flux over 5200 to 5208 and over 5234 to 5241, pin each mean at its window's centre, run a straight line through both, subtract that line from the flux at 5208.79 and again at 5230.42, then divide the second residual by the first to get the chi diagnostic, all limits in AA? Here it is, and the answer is 0.0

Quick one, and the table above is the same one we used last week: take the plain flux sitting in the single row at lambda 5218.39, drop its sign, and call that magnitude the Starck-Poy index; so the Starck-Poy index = 25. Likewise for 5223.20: 25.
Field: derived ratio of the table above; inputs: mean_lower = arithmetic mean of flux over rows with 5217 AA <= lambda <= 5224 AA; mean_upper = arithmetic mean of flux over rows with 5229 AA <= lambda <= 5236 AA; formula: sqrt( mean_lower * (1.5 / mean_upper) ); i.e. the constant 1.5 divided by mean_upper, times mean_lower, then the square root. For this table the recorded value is 1.26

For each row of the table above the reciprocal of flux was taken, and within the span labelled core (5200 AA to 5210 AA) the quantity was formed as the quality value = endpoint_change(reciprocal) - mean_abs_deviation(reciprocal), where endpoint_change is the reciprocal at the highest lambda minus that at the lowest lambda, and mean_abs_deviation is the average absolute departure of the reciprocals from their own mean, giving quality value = 0.015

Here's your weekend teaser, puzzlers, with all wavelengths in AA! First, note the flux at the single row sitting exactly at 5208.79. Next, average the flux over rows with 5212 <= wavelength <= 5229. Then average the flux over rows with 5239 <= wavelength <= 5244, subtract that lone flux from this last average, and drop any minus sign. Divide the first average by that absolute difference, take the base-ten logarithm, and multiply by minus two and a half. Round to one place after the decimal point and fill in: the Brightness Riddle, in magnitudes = -0.7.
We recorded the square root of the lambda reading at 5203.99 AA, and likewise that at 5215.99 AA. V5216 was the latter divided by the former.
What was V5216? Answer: 1.20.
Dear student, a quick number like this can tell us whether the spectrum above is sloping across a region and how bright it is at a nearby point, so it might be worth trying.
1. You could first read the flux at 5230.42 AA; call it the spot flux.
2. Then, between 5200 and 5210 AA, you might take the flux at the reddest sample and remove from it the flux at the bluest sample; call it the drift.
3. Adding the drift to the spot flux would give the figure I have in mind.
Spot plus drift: 18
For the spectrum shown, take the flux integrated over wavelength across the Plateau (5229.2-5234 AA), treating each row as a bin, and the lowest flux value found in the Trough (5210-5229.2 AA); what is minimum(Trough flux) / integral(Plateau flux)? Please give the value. 0.18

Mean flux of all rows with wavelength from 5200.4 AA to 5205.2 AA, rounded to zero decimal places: 19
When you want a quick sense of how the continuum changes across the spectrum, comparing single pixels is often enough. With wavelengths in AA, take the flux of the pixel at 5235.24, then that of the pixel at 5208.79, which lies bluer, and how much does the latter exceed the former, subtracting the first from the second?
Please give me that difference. -12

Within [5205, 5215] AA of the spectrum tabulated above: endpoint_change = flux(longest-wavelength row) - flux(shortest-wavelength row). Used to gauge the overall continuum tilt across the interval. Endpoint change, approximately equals 11.5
